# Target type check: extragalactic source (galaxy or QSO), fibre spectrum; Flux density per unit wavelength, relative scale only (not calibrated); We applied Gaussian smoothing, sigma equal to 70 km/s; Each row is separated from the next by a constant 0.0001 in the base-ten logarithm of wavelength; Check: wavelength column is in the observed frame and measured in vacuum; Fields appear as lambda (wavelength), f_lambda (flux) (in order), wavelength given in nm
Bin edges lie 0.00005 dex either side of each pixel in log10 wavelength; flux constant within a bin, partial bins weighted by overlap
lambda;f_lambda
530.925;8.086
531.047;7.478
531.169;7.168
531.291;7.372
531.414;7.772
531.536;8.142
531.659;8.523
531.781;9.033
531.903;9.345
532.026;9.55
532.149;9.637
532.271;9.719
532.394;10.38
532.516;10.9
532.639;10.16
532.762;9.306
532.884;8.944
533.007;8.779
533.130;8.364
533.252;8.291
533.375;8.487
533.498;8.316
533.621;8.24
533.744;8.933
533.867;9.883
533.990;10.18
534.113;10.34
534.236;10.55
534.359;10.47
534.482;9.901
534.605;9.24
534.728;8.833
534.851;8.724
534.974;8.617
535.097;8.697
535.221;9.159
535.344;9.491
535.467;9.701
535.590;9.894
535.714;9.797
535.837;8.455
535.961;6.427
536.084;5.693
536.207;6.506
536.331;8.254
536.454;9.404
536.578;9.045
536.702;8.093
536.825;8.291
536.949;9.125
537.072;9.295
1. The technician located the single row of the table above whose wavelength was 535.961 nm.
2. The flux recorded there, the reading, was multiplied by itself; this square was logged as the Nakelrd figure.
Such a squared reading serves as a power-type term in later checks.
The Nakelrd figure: 41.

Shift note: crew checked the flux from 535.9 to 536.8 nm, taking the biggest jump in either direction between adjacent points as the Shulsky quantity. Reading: 1.7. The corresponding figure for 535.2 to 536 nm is 2.0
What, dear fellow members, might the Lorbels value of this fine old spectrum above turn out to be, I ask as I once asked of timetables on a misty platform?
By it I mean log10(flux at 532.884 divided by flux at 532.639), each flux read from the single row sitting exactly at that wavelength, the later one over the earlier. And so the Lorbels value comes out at -0.055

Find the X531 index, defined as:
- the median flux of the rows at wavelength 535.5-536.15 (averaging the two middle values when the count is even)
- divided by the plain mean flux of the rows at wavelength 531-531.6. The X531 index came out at 1.11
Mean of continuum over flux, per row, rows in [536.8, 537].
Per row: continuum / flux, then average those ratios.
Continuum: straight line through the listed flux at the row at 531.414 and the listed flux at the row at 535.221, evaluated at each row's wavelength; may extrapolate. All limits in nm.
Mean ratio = 1.12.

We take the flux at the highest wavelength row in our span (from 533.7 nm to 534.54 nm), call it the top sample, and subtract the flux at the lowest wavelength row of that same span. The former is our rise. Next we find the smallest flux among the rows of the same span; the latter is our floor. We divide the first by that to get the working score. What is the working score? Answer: 0.11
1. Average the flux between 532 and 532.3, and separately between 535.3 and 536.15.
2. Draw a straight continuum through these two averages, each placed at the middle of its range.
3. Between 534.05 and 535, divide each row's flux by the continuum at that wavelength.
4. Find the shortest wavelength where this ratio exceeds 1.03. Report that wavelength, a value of 534.113 nm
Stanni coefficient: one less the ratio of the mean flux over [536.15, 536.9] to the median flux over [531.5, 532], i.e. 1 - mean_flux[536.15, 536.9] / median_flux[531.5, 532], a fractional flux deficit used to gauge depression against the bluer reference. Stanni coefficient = 0.06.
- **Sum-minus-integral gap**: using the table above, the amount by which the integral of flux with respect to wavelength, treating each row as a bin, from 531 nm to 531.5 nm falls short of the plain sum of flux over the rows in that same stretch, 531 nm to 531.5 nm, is 26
